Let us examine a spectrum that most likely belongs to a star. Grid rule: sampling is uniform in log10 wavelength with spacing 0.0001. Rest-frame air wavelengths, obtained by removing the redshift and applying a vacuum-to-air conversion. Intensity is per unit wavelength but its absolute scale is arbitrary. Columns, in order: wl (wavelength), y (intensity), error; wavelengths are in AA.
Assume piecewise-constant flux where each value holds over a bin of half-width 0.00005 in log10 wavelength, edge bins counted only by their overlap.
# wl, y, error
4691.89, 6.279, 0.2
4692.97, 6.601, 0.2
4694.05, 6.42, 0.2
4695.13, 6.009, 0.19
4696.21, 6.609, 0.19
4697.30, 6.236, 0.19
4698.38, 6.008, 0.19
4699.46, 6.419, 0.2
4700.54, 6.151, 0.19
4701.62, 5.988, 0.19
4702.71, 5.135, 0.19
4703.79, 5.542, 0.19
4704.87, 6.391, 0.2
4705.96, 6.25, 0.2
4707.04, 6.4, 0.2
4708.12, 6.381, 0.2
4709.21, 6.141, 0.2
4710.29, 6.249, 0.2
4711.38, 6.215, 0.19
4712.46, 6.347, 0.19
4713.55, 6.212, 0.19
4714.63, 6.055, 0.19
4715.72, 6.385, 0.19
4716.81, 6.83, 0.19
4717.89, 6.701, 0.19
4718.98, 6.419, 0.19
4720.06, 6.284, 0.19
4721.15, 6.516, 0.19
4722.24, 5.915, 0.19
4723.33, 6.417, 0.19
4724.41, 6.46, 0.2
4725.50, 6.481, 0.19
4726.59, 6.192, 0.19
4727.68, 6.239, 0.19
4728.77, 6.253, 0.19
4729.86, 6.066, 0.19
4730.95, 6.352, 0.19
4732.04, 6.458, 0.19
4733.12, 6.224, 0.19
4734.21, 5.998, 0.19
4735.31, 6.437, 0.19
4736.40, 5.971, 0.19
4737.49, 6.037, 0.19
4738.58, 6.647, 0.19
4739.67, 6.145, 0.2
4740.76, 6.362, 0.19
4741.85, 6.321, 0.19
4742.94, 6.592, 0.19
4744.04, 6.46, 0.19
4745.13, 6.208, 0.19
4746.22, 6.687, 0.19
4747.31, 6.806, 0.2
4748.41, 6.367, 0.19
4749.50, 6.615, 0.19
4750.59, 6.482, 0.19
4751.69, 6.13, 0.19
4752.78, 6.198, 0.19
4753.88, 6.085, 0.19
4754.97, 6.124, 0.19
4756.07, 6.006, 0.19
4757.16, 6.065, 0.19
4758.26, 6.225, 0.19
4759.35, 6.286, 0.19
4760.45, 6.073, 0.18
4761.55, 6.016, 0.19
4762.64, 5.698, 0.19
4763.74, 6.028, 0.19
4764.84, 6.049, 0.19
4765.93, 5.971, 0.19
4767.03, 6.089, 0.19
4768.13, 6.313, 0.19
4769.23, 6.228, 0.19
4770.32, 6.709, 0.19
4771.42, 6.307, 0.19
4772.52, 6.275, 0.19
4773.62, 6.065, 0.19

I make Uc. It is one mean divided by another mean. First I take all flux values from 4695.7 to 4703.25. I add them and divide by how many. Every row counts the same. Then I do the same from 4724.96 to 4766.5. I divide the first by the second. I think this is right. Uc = 0.97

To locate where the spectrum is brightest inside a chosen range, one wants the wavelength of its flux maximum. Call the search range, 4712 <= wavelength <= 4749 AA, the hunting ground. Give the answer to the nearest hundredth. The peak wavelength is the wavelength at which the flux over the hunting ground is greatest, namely 4716.81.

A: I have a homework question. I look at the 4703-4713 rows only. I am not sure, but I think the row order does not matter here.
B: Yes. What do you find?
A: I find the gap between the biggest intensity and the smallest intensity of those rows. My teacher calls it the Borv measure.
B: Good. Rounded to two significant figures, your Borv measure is 0.86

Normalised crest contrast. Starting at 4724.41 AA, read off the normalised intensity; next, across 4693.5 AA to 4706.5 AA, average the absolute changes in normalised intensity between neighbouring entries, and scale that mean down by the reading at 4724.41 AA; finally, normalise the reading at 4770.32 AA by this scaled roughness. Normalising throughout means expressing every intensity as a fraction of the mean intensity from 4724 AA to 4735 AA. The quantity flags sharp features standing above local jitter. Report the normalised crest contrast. 16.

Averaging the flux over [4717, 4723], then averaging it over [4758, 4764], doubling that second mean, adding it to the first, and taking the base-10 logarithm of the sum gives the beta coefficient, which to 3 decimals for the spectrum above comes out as 1.267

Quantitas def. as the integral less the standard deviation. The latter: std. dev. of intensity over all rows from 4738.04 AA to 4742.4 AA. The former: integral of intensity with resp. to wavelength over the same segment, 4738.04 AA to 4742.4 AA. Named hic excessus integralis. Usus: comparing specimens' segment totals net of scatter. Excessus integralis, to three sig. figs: 27.6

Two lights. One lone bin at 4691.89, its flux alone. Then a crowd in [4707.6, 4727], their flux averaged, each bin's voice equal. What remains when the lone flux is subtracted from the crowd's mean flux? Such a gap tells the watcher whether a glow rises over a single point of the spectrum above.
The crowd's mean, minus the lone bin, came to 0.07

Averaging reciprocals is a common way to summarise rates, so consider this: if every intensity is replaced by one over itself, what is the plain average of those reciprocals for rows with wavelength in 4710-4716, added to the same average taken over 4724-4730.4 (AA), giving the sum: 0.319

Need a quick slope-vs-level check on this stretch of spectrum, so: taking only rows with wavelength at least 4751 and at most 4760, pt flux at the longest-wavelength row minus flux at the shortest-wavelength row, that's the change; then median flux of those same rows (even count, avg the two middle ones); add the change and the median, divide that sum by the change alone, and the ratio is 40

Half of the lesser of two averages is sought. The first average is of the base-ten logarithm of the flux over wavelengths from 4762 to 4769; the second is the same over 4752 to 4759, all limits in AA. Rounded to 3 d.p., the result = 0.390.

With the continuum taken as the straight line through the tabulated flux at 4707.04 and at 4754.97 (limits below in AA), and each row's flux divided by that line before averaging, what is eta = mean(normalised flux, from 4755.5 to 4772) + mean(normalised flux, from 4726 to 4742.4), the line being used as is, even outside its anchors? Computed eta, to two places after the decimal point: 2.01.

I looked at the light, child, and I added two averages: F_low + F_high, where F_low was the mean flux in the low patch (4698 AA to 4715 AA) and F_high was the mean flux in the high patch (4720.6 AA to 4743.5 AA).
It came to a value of 12.4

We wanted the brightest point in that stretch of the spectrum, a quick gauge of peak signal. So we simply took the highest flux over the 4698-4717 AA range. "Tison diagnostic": 6.83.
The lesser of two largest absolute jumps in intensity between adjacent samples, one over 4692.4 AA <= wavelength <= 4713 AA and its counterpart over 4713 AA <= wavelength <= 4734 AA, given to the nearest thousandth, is 0.601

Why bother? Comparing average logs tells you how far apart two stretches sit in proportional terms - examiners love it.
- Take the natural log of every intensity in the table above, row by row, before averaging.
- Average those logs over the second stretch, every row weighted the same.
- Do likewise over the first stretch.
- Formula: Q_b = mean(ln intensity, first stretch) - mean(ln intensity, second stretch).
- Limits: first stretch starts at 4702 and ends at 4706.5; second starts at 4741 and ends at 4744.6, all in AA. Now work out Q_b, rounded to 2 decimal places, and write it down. -0.11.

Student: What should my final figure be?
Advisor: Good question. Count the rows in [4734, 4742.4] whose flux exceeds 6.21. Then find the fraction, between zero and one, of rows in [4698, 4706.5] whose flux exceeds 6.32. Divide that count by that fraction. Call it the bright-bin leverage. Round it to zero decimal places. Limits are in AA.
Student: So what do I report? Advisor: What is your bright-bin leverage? 16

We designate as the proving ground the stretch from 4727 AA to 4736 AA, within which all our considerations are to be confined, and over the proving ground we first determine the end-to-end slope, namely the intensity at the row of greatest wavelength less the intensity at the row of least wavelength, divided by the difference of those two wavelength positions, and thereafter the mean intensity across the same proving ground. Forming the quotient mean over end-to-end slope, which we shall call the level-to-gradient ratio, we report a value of 241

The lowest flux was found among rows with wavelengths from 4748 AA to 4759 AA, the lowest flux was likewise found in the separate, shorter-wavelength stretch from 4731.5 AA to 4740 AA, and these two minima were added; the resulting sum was 12.0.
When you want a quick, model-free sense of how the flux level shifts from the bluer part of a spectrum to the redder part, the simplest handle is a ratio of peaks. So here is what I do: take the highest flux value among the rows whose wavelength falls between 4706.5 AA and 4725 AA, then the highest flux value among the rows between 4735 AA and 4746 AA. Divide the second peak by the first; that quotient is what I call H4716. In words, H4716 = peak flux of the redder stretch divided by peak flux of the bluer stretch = 0.97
